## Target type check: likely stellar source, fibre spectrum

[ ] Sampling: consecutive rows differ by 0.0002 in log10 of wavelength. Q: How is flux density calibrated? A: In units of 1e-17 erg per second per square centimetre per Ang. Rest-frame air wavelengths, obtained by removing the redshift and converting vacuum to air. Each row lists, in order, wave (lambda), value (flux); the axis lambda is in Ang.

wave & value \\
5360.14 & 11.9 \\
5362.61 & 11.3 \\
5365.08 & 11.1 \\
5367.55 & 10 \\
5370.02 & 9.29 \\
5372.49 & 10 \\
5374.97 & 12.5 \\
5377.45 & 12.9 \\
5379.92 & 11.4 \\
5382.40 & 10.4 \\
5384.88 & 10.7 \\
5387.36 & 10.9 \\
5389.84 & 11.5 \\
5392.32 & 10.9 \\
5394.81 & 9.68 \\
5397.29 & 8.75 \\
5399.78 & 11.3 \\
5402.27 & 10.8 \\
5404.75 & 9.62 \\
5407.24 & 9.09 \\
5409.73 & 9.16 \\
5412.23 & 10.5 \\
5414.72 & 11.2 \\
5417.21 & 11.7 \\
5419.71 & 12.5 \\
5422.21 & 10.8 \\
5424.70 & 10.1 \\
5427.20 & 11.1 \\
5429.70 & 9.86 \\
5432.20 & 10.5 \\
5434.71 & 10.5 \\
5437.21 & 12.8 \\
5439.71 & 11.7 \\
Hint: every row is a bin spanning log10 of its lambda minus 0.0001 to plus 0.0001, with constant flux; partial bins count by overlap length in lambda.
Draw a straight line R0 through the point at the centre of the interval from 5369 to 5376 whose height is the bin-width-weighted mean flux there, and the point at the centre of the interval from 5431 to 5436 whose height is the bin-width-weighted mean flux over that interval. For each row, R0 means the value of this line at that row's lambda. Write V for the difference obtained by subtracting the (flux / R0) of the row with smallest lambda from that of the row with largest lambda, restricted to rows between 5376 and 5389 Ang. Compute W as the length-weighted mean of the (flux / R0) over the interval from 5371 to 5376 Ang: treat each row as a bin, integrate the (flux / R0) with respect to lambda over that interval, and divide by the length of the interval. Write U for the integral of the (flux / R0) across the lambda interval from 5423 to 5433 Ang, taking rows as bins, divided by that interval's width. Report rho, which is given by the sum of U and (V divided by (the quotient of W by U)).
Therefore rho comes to 0.81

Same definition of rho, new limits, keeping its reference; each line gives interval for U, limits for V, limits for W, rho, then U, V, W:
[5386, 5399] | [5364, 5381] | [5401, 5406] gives 1.01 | 0.98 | 0.03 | 0.97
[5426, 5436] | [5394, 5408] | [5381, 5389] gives 0.94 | 1.00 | -0.05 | 1.01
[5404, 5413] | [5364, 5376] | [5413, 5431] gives 1.02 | 0.90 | 0.13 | 1.05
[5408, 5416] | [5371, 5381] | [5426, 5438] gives 1.10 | 0.97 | 0.13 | 1.03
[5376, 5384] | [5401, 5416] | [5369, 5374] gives 1.14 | 1.09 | 0.04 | 0.93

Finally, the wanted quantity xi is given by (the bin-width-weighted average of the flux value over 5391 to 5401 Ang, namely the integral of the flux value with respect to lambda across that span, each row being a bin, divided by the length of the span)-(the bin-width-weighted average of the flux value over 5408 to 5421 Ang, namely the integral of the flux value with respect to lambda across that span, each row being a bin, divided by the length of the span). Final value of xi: -0.8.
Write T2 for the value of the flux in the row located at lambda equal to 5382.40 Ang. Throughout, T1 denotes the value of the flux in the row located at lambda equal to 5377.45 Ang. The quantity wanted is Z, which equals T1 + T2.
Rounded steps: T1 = 12.9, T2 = 10.4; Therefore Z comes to 23.3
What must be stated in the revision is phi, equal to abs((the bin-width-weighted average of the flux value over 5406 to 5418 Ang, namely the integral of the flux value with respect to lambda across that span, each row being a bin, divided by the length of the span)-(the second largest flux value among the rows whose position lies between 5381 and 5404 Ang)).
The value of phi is 1.0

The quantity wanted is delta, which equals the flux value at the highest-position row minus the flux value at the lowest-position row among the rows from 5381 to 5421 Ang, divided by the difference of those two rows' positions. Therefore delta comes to 0.056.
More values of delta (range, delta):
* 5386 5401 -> 0.032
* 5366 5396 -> -0.012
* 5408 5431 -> 0.035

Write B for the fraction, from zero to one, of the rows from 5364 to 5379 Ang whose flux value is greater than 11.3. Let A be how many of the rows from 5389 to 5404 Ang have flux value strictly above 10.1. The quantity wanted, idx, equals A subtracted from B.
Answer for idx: -3.7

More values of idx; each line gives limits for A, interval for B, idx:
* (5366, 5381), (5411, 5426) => -2.7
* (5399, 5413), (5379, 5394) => -2.7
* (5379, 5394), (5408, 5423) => -5.7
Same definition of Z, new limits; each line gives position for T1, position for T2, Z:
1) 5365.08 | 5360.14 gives 23.0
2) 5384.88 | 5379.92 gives 22.1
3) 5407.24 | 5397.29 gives 17.8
